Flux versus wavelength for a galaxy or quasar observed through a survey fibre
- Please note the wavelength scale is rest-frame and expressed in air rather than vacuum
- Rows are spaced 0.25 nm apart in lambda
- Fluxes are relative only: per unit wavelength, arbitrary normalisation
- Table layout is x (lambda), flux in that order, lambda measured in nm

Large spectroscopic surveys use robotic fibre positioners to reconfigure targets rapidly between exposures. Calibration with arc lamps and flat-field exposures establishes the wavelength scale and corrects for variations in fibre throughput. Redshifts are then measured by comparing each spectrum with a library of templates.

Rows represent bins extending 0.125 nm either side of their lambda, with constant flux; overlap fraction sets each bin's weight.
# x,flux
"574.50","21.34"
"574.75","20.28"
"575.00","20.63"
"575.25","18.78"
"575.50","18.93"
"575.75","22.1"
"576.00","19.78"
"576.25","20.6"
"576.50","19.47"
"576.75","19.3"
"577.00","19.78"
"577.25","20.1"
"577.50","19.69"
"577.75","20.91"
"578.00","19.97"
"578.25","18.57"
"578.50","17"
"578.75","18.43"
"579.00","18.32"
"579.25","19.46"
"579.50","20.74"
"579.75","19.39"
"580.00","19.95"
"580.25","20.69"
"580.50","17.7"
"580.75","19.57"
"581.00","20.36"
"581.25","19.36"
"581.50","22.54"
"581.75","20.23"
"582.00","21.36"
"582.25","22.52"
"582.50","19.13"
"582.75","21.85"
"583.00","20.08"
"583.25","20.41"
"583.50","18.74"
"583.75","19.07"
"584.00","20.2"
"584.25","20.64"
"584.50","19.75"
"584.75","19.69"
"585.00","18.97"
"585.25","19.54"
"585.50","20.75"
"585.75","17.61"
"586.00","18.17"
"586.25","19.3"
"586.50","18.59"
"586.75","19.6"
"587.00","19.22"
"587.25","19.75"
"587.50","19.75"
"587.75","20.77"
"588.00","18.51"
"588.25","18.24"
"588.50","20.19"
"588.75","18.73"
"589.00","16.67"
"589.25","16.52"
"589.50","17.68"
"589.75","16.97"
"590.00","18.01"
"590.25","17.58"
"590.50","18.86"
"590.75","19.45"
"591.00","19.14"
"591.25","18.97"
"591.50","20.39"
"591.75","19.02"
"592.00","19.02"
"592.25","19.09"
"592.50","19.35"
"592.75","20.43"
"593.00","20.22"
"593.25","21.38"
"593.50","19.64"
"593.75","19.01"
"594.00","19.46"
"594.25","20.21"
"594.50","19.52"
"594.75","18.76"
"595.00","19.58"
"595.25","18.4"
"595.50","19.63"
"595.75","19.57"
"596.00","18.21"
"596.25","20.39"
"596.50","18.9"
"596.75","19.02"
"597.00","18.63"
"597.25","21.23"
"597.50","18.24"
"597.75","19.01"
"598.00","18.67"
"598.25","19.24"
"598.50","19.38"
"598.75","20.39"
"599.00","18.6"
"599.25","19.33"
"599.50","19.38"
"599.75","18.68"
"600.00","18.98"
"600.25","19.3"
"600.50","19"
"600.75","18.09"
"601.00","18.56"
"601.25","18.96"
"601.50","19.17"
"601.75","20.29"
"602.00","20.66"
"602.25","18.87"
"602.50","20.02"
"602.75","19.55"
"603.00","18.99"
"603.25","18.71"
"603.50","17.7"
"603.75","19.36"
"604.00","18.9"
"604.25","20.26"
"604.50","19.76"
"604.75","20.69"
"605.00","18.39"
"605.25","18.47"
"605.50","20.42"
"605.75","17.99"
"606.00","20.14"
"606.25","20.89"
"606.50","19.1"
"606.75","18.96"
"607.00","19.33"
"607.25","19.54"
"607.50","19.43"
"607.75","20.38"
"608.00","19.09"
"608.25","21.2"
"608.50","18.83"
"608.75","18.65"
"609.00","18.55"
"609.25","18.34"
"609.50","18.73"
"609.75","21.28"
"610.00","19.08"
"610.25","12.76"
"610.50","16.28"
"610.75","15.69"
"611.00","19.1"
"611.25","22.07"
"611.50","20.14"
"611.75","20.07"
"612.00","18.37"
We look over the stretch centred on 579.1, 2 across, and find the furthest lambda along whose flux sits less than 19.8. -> 579.75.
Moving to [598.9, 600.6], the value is 600.50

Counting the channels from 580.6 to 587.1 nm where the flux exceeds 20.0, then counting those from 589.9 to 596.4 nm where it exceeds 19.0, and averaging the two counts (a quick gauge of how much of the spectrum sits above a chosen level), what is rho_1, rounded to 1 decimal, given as 15.0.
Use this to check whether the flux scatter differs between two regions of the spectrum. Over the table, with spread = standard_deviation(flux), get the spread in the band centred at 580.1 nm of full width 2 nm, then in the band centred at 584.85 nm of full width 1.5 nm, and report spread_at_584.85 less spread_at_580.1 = -0.3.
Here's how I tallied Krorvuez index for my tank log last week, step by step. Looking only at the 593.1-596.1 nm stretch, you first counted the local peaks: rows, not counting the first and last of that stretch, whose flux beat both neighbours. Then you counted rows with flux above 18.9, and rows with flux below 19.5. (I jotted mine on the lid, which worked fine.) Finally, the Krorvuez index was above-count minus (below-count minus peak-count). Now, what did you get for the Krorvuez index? 7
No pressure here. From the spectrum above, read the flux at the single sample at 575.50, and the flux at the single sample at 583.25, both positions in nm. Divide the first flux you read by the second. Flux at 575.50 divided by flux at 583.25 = 0.93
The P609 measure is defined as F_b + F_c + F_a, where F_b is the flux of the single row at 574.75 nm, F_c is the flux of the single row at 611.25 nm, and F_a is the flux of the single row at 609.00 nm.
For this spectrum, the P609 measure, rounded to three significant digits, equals 60.9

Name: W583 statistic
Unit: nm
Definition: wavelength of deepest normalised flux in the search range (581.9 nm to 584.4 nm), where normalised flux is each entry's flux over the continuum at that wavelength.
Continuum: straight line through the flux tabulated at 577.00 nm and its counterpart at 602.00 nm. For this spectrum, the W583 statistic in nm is 583.50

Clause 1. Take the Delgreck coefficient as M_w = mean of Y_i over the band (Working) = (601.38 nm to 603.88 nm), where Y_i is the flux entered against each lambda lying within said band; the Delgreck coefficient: 19.3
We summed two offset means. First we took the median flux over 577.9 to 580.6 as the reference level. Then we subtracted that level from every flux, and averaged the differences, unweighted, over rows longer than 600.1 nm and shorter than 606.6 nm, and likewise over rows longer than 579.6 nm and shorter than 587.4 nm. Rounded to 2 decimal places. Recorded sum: 0.37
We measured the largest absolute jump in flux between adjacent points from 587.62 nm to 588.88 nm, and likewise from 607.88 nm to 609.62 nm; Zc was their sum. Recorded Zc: 5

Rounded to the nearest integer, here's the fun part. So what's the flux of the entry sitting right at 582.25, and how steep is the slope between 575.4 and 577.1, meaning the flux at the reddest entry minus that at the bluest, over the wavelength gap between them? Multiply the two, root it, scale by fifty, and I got 179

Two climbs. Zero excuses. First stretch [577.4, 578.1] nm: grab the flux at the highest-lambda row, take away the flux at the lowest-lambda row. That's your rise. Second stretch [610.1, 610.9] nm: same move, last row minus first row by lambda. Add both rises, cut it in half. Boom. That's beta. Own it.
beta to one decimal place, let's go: 1.6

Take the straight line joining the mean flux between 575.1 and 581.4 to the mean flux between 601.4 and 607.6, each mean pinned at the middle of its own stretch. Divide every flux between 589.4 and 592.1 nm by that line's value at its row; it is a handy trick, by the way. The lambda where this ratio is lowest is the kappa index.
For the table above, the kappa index 589.75 nm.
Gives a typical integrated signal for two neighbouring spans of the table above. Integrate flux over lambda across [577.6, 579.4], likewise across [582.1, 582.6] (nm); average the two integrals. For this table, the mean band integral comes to 22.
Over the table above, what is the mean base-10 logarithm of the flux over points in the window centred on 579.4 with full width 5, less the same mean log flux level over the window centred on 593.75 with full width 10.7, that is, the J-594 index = 0.012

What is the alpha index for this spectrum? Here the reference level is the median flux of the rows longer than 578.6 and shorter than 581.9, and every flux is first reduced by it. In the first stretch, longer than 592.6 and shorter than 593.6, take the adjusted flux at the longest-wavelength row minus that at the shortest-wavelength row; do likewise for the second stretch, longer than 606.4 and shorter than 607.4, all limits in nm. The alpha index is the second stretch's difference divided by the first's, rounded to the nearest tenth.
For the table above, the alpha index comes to -0.6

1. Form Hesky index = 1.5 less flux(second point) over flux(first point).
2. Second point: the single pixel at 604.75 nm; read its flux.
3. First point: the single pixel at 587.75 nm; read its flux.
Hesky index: 0.50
